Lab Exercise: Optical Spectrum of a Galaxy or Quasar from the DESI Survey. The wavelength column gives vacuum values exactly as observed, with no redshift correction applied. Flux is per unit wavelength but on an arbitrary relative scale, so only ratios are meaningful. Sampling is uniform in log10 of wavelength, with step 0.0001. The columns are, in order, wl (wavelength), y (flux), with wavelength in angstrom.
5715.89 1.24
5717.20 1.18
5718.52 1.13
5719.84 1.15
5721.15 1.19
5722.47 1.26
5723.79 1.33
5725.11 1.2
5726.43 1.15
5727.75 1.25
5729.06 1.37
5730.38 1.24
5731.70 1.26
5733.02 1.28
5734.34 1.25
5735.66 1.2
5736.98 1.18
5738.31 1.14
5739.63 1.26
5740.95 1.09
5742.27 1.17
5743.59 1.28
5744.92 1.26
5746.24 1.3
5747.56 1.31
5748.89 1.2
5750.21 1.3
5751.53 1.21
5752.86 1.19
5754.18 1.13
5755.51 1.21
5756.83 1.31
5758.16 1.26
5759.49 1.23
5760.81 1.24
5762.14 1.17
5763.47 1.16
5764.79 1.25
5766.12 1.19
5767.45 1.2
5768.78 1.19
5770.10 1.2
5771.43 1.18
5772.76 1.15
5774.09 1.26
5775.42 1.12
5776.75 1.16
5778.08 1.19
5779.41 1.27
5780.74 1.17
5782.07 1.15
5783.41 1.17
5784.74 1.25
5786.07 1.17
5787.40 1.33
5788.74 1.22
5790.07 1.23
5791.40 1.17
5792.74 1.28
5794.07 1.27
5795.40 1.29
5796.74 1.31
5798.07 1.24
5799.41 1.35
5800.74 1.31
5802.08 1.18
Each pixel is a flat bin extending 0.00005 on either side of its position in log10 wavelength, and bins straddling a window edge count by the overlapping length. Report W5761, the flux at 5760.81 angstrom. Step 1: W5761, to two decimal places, 1.24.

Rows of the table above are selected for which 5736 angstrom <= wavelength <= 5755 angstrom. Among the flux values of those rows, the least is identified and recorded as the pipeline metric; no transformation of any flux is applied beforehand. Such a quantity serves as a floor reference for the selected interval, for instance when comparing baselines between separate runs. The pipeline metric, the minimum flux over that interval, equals 1.09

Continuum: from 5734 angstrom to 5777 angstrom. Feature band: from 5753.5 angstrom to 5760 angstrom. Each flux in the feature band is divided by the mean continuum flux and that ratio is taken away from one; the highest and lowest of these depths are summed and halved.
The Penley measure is -0.008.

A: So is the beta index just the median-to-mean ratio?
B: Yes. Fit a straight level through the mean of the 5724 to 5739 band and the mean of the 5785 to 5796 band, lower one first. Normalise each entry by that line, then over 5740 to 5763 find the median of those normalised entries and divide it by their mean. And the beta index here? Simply 1.001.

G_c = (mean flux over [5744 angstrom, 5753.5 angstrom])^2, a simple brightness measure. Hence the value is 1.57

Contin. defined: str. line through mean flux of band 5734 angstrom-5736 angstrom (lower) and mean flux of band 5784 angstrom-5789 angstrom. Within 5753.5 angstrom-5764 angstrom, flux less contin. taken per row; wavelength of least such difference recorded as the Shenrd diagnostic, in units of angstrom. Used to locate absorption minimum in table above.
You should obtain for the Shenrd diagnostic 5754.18 angstrom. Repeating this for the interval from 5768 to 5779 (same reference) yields 5775.42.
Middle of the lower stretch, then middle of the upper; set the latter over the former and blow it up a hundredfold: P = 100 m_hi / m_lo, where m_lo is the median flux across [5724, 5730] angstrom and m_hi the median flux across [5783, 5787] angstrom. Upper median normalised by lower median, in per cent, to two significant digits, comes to 96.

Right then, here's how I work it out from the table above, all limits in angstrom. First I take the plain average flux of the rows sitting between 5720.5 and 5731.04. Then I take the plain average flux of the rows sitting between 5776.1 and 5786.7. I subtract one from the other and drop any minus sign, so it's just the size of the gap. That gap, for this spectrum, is 0.06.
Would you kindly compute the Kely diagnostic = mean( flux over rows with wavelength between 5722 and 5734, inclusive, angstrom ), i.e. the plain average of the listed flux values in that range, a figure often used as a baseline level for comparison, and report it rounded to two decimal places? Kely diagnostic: 1.26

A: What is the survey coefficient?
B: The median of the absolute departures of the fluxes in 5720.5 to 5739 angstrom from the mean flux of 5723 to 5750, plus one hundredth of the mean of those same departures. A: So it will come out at 0.041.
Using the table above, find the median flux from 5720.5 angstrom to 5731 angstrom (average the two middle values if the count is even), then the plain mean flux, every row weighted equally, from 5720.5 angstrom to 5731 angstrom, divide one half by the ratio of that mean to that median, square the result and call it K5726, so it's 0.249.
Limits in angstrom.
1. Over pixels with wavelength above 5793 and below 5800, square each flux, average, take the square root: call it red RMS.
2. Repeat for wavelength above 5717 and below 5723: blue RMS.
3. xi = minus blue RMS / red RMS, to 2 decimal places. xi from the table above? -0.92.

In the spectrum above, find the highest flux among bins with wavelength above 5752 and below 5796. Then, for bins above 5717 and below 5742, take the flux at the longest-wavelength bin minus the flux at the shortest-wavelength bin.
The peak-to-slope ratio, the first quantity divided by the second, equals -15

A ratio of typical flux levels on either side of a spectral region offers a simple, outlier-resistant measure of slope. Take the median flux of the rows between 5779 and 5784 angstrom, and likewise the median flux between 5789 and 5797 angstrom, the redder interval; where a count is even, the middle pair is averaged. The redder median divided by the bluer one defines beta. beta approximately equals 1.09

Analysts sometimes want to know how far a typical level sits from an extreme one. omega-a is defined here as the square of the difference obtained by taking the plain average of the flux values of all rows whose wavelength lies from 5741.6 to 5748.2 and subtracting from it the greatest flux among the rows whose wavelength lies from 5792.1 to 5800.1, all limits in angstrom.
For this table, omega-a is 0.007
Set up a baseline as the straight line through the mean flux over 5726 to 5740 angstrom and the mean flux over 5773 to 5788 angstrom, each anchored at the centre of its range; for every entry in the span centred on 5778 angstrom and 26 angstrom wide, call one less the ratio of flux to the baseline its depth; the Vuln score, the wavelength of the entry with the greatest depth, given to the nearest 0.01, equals 5775.42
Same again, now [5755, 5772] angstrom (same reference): 5763.47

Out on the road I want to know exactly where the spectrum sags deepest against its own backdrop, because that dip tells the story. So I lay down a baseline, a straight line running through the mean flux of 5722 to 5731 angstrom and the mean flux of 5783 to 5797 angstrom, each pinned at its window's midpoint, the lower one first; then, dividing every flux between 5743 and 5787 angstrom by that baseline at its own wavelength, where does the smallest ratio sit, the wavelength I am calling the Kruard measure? 5775.42 angstrom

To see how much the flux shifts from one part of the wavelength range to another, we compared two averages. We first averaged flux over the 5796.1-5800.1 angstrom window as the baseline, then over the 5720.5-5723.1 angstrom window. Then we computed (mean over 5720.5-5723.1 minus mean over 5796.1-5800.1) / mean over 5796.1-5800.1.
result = -0.06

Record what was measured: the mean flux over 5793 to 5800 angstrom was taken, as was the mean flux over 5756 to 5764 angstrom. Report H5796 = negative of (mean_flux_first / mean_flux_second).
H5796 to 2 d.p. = -1.05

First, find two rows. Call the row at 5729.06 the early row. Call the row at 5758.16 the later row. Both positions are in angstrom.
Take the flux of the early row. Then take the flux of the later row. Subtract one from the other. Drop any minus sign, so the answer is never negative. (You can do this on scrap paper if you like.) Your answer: 0.11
